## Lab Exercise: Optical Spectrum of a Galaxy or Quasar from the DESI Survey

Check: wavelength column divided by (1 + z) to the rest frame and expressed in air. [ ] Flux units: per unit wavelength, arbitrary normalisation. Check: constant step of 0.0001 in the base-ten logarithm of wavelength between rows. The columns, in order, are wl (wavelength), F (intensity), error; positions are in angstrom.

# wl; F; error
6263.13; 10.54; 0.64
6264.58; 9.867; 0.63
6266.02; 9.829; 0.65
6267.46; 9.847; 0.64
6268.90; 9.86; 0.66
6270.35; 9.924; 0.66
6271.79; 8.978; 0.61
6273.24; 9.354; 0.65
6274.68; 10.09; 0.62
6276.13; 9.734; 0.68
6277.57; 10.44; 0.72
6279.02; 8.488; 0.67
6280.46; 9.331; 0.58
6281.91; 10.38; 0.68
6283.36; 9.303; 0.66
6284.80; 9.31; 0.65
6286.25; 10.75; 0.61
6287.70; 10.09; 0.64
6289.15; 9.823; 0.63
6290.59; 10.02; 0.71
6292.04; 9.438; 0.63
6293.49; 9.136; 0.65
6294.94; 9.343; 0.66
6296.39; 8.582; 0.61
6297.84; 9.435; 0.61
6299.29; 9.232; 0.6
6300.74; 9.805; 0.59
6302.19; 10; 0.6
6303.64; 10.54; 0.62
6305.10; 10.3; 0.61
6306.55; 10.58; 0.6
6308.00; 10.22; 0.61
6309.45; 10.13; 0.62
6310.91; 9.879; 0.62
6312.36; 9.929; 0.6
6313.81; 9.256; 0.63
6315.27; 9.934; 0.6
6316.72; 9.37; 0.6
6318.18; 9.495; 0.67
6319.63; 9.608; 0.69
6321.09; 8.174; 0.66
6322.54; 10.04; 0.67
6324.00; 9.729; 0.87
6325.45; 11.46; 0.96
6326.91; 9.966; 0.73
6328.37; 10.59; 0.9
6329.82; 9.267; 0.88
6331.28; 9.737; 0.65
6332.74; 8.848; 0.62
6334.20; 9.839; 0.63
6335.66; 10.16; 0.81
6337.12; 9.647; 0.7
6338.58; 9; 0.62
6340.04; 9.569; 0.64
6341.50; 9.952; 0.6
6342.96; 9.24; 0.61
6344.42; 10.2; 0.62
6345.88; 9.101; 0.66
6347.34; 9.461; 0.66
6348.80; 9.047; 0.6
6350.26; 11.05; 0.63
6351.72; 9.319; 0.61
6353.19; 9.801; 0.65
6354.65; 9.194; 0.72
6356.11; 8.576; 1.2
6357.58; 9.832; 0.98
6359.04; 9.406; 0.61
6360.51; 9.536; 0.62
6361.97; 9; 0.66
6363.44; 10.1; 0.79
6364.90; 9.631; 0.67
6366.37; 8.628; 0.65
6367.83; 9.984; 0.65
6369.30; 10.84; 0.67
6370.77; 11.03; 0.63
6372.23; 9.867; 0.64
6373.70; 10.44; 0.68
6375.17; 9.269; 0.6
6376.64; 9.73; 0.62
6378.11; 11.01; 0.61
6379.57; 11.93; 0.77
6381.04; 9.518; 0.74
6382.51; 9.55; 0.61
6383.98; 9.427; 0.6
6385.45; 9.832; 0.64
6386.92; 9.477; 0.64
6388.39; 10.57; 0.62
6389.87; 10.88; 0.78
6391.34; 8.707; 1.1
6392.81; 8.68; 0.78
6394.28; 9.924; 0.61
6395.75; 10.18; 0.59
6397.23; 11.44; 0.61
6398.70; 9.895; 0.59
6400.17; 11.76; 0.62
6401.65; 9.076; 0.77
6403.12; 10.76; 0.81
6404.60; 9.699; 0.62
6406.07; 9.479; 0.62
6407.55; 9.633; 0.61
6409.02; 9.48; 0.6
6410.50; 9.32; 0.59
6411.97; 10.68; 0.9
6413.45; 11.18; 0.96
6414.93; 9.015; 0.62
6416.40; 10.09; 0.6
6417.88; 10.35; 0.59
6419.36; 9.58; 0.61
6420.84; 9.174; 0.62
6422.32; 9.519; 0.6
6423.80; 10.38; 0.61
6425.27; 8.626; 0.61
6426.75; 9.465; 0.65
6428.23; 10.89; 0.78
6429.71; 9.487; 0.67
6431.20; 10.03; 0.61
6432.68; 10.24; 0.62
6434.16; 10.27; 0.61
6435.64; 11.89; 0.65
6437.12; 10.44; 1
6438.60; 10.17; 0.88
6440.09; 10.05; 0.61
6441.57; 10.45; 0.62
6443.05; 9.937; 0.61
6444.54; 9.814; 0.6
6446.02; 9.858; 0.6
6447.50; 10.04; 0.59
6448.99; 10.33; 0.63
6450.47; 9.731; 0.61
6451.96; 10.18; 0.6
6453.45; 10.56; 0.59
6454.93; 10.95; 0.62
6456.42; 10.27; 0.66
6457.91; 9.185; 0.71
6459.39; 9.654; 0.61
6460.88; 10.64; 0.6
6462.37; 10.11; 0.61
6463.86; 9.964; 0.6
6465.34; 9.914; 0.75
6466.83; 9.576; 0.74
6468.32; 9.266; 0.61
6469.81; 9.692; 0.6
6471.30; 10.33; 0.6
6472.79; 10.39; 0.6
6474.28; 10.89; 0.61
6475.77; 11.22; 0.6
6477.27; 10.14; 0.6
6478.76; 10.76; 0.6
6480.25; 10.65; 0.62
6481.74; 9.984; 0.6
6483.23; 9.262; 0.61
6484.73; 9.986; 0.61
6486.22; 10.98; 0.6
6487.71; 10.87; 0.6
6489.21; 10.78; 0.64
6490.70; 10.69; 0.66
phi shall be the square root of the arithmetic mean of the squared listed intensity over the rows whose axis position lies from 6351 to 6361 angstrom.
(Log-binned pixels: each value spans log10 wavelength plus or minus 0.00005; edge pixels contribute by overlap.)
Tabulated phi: 9.4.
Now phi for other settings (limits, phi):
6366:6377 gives 10.0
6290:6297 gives 9.3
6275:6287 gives 9.7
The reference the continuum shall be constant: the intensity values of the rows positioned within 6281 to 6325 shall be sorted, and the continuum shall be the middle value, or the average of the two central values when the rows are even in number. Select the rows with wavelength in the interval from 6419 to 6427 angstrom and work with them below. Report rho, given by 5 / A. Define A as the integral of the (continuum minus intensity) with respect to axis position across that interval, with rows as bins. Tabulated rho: 1.7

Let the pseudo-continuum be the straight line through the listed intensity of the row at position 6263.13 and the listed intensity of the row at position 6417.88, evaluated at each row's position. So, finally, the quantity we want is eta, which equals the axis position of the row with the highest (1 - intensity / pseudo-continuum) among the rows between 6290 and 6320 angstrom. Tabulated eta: 6296.39 angstrom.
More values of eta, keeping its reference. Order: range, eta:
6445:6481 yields 6457.91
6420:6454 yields 6425.27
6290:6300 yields 6296.39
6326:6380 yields 6356.11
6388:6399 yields 6392.81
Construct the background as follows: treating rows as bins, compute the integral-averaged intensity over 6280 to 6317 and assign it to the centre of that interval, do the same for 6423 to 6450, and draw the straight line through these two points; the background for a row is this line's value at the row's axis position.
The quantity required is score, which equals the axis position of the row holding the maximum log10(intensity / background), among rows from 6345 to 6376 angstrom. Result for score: 6350.26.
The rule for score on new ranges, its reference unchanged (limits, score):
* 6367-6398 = 6379.57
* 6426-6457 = 6435.64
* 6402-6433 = 6413.45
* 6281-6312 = 6286.25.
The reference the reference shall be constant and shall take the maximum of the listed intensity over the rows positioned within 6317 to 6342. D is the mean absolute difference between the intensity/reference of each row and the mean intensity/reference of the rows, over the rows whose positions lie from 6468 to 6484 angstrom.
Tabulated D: 0.0449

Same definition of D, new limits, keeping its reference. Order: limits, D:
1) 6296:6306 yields 0.0461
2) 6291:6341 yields 0.0411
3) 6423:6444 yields 0.0424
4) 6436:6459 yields 0.0268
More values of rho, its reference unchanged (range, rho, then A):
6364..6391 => -0.7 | -7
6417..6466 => -0.4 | -12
